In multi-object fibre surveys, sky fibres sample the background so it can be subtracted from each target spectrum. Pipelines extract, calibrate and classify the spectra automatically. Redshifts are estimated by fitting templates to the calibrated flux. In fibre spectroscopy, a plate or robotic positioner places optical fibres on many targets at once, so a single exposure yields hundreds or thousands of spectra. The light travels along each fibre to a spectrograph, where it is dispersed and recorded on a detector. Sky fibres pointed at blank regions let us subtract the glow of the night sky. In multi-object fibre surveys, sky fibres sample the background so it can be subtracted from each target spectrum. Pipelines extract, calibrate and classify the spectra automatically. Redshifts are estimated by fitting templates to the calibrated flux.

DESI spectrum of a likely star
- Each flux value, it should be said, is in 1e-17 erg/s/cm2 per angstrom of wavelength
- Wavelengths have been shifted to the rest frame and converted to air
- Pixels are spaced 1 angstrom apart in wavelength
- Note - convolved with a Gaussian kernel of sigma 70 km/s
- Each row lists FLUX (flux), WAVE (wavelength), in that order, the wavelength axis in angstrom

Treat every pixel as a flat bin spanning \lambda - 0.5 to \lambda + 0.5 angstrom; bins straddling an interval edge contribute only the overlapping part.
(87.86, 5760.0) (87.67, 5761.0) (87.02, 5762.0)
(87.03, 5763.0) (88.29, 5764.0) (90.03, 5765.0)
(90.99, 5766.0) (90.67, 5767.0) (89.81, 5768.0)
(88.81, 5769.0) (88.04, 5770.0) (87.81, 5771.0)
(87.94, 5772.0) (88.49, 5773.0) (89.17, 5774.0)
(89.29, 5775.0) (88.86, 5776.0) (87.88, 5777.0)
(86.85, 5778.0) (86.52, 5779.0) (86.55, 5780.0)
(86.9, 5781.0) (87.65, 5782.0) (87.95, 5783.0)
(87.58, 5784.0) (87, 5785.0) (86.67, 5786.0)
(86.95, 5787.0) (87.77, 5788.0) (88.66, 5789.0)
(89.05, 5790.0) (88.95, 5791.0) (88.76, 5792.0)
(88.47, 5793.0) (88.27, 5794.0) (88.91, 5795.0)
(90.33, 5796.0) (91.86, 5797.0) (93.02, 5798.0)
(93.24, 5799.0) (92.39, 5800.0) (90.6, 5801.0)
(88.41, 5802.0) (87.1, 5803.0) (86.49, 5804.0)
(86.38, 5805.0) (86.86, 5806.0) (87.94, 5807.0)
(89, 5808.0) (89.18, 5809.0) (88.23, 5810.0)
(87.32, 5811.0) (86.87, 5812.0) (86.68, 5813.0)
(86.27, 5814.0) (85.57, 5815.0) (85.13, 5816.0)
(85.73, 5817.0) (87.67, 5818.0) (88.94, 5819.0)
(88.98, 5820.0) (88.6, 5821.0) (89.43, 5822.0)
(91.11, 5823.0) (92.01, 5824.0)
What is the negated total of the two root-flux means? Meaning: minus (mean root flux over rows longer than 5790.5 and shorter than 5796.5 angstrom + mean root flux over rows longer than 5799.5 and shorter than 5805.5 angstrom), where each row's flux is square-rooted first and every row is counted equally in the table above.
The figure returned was -18.84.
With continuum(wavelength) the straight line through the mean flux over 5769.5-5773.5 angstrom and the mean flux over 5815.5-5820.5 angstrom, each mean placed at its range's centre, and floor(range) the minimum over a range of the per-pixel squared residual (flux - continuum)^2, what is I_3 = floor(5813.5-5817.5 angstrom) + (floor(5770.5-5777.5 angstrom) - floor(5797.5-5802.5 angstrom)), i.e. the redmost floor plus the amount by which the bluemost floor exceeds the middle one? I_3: 0.47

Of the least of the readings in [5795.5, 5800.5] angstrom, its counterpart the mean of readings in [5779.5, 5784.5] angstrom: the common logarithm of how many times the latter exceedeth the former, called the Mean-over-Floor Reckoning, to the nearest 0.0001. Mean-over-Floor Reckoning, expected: -0.0147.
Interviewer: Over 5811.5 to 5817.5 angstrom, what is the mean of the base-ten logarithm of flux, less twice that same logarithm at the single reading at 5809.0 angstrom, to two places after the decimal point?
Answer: -1.97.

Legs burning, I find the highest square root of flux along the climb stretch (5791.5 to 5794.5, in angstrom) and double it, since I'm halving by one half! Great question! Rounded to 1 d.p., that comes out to 18.8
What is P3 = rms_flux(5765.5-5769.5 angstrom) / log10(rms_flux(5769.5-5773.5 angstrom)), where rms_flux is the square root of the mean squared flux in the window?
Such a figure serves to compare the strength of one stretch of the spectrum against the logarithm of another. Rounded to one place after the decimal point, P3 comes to 46.3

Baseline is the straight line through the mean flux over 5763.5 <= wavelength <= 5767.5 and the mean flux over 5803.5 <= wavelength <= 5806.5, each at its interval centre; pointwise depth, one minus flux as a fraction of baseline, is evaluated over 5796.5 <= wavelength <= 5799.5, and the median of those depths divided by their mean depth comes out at 1.06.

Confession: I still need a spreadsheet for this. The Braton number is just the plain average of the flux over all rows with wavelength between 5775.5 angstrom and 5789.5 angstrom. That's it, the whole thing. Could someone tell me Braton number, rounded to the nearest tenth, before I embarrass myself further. 87.4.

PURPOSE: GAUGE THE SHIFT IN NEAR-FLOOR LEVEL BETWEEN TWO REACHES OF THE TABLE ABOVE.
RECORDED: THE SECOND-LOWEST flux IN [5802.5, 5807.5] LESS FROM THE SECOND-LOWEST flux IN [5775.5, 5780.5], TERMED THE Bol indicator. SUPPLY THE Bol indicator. 0.1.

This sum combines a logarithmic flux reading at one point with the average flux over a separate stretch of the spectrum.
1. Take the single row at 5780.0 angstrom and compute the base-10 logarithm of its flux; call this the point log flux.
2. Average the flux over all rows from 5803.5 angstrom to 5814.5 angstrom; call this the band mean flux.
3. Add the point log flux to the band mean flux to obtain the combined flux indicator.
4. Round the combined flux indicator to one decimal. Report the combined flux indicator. 89.3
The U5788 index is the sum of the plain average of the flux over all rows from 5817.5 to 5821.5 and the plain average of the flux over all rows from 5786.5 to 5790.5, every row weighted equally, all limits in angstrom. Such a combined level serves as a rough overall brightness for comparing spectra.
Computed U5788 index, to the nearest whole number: 177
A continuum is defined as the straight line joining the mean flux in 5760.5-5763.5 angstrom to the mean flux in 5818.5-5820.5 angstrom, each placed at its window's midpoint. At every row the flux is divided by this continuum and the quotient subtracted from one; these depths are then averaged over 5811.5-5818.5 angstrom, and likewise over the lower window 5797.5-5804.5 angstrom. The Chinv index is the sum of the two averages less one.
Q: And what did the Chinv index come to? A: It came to -0.99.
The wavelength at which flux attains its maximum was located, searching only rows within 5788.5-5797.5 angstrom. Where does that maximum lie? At 5797.0 angstrom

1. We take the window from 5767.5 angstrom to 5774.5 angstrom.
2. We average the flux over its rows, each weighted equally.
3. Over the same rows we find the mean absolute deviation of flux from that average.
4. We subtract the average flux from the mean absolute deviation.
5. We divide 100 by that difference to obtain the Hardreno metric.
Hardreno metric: -1.14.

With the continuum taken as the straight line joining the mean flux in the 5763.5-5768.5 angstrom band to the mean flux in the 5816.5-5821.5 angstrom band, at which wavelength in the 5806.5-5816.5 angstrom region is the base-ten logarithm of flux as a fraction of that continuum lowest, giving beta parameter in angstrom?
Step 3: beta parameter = 5816.0 angstrom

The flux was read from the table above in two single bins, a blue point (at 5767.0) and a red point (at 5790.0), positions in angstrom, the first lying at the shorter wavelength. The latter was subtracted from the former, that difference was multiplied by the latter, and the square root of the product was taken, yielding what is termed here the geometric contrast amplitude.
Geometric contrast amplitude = 12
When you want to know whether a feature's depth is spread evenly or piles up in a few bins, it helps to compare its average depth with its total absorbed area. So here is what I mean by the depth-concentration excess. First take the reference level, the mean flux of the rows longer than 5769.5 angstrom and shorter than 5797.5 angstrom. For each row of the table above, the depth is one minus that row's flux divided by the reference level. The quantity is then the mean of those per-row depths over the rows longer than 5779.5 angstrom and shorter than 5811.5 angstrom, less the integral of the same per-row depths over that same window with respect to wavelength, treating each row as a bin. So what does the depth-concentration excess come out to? 0.14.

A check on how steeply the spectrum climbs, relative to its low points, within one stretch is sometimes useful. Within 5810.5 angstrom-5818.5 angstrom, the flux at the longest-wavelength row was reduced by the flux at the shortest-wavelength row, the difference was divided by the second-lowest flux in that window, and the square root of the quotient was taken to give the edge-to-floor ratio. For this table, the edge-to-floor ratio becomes 0.064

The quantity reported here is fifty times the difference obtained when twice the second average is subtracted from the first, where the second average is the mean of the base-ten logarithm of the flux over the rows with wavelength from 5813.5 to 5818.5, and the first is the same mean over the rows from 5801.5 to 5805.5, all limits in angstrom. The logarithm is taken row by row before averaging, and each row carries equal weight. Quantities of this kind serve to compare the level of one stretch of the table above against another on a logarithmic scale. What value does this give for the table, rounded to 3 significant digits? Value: -96.5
